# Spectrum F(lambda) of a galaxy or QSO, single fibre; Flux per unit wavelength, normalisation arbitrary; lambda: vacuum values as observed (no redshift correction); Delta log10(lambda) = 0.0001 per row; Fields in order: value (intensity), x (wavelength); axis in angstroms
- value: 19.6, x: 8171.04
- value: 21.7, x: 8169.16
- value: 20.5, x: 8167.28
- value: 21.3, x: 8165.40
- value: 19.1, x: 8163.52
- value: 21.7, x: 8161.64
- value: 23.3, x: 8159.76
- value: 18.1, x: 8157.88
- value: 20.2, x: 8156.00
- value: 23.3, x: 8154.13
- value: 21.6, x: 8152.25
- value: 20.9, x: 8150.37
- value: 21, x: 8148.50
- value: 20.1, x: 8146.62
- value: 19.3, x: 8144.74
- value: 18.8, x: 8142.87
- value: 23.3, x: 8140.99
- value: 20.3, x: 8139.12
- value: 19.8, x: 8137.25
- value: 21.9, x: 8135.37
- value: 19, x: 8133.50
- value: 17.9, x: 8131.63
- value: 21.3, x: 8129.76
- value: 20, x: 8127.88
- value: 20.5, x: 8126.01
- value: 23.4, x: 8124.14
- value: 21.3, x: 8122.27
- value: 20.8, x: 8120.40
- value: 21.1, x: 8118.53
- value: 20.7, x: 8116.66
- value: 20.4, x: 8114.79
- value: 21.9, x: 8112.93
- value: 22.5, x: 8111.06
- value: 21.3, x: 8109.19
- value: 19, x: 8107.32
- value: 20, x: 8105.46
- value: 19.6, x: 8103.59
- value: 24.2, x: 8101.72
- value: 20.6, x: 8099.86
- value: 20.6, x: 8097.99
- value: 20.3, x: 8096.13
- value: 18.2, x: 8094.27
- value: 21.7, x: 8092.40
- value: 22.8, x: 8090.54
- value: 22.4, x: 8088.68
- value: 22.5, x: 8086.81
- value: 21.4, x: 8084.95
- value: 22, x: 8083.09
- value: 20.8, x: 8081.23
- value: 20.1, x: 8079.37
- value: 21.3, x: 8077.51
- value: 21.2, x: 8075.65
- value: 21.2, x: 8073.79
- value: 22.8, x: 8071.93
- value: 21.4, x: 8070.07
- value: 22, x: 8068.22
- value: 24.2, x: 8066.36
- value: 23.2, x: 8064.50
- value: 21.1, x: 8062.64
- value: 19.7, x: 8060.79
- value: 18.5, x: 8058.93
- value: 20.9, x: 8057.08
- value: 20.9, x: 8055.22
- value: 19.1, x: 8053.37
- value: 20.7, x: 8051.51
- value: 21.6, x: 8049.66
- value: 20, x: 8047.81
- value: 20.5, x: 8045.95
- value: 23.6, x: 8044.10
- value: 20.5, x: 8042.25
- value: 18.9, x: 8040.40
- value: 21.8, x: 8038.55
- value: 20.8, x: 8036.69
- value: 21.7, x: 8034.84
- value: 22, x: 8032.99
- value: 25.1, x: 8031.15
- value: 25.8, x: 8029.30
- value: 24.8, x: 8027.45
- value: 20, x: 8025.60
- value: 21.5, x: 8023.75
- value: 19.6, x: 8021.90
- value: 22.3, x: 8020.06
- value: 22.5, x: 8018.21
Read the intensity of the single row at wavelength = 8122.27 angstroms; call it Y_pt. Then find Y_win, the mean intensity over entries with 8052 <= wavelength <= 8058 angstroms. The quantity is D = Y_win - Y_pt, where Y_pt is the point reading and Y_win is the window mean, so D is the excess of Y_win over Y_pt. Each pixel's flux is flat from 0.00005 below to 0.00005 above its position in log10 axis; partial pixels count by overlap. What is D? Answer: -1.0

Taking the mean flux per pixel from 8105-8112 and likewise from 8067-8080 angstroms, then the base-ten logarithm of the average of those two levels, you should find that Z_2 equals 1.32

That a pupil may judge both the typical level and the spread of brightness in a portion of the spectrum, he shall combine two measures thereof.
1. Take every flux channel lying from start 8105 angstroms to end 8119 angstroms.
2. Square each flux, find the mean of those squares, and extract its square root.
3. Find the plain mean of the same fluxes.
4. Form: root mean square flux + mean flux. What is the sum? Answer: 41.8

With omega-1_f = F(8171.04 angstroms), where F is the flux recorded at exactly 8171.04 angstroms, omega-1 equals 19.6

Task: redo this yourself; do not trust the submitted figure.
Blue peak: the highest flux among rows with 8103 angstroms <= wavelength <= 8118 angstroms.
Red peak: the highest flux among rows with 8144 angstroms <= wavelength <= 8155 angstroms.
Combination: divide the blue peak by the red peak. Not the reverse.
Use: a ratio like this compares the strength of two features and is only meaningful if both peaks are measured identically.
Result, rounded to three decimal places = 0.966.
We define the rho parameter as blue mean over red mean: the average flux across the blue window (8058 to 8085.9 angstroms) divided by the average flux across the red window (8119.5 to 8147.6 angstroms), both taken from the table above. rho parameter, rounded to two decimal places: 1.04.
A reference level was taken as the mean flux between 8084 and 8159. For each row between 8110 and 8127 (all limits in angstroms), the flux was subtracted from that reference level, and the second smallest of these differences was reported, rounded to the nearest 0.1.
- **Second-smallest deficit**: -1.6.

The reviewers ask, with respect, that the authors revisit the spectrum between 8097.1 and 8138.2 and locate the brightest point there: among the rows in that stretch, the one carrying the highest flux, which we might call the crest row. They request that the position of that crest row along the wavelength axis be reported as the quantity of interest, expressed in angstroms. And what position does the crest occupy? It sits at 8101.72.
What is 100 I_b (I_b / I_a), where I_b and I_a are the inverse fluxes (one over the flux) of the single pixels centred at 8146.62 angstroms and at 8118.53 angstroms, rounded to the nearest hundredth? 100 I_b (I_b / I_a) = 5.22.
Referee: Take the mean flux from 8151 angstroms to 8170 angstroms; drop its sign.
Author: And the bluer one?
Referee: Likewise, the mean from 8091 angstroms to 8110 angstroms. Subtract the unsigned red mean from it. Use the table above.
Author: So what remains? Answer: -0.5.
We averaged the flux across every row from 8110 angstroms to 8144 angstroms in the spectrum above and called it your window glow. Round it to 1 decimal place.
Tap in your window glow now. 20.8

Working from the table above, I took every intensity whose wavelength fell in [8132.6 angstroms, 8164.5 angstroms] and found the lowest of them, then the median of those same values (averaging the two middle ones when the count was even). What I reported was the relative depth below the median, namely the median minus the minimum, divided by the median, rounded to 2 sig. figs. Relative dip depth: 0.11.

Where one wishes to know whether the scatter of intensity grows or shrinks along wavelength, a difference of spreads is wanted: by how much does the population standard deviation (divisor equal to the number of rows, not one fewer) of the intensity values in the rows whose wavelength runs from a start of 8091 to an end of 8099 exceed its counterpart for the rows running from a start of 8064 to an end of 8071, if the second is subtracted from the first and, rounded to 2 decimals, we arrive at 0.19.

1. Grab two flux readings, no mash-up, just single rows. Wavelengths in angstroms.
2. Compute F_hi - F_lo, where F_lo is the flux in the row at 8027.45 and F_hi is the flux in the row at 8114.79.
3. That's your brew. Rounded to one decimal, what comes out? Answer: -4.4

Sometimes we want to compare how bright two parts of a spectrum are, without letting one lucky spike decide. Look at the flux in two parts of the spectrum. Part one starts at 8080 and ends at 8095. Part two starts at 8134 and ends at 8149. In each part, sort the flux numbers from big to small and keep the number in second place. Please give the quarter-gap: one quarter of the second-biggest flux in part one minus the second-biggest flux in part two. 0.15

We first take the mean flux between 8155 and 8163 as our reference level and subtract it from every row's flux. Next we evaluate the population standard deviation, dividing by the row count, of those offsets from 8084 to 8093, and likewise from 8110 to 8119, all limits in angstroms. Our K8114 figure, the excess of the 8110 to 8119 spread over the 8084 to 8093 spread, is 0.3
